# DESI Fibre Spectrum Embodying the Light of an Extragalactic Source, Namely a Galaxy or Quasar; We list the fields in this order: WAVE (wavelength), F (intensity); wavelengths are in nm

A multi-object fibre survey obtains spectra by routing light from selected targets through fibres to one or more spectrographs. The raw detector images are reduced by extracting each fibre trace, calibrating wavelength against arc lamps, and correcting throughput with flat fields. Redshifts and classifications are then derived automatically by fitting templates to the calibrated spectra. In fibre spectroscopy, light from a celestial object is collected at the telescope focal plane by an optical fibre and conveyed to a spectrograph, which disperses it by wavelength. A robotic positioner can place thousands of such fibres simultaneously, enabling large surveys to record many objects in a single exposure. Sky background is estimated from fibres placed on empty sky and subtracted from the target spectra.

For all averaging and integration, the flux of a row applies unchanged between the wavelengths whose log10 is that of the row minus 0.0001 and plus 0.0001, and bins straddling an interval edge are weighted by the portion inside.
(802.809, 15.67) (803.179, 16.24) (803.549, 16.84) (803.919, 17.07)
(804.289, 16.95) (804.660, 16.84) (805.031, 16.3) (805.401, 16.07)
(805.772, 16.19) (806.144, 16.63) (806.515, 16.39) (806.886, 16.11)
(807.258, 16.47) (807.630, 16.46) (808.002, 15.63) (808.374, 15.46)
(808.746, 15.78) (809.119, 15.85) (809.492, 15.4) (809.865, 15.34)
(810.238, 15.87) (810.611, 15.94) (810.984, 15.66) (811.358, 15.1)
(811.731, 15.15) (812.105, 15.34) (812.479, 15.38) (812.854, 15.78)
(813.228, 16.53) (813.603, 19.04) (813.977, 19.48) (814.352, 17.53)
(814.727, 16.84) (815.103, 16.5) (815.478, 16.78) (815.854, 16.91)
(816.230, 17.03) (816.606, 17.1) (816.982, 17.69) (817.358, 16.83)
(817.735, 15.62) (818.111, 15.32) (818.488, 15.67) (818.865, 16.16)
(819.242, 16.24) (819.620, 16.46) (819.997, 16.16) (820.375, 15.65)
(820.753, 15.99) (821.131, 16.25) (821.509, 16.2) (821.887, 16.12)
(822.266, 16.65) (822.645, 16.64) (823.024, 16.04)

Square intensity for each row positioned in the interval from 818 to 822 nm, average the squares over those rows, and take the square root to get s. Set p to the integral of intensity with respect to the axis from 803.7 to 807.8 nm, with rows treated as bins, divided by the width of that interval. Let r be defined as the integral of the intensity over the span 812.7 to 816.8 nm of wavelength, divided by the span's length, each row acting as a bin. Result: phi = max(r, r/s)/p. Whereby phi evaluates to 1.04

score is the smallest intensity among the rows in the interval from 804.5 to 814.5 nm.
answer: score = 15.1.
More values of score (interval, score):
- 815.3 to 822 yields 15.32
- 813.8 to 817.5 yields 16.5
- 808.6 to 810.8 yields 15.34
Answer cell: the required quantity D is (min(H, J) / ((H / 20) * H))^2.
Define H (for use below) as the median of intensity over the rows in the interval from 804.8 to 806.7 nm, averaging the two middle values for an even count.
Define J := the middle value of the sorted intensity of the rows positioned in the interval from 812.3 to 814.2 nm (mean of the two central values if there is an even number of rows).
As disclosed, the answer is 1.5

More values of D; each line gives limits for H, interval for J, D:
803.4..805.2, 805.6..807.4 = 1.3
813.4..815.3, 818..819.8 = 1.1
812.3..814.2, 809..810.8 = 1.3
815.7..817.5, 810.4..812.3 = 1.1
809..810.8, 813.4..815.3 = 1.6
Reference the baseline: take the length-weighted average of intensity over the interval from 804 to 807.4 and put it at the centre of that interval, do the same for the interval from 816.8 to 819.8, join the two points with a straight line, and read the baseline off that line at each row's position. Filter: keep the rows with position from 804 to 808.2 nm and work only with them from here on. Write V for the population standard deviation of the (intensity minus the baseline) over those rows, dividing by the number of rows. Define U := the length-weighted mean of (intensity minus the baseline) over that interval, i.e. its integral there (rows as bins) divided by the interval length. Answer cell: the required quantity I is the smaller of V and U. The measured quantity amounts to -0.1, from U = -0.07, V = 0.34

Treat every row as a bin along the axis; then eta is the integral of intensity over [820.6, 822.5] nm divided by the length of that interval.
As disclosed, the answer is 16.3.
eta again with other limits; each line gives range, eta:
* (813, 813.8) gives 17.7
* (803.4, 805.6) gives 16.7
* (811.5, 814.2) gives 16.7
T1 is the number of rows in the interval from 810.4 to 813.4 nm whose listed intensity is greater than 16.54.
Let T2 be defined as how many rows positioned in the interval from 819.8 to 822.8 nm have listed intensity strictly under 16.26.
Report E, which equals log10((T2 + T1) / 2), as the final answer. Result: 0.5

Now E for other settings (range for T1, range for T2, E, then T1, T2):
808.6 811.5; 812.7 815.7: -0.3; 0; 1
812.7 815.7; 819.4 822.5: 0.7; 5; 6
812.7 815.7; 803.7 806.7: 0.5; 5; 2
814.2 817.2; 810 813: 0.9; 7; 8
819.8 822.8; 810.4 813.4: 0.7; 2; 7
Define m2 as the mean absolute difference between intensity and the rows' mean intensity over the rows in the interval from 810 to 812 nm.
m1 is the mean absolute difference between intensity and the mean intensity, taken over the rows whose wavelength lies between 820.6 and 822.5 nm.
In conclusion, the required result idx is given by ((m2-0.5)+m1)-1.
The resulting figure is -1.00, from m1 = 0.166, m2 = 0.34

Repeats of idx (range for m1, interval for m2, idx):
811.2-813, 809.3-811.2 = -1.10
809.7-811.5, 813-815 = -0.11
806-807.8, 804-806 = -1.03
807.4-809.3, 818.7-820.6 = -1.05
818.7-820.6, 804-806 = -0.97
